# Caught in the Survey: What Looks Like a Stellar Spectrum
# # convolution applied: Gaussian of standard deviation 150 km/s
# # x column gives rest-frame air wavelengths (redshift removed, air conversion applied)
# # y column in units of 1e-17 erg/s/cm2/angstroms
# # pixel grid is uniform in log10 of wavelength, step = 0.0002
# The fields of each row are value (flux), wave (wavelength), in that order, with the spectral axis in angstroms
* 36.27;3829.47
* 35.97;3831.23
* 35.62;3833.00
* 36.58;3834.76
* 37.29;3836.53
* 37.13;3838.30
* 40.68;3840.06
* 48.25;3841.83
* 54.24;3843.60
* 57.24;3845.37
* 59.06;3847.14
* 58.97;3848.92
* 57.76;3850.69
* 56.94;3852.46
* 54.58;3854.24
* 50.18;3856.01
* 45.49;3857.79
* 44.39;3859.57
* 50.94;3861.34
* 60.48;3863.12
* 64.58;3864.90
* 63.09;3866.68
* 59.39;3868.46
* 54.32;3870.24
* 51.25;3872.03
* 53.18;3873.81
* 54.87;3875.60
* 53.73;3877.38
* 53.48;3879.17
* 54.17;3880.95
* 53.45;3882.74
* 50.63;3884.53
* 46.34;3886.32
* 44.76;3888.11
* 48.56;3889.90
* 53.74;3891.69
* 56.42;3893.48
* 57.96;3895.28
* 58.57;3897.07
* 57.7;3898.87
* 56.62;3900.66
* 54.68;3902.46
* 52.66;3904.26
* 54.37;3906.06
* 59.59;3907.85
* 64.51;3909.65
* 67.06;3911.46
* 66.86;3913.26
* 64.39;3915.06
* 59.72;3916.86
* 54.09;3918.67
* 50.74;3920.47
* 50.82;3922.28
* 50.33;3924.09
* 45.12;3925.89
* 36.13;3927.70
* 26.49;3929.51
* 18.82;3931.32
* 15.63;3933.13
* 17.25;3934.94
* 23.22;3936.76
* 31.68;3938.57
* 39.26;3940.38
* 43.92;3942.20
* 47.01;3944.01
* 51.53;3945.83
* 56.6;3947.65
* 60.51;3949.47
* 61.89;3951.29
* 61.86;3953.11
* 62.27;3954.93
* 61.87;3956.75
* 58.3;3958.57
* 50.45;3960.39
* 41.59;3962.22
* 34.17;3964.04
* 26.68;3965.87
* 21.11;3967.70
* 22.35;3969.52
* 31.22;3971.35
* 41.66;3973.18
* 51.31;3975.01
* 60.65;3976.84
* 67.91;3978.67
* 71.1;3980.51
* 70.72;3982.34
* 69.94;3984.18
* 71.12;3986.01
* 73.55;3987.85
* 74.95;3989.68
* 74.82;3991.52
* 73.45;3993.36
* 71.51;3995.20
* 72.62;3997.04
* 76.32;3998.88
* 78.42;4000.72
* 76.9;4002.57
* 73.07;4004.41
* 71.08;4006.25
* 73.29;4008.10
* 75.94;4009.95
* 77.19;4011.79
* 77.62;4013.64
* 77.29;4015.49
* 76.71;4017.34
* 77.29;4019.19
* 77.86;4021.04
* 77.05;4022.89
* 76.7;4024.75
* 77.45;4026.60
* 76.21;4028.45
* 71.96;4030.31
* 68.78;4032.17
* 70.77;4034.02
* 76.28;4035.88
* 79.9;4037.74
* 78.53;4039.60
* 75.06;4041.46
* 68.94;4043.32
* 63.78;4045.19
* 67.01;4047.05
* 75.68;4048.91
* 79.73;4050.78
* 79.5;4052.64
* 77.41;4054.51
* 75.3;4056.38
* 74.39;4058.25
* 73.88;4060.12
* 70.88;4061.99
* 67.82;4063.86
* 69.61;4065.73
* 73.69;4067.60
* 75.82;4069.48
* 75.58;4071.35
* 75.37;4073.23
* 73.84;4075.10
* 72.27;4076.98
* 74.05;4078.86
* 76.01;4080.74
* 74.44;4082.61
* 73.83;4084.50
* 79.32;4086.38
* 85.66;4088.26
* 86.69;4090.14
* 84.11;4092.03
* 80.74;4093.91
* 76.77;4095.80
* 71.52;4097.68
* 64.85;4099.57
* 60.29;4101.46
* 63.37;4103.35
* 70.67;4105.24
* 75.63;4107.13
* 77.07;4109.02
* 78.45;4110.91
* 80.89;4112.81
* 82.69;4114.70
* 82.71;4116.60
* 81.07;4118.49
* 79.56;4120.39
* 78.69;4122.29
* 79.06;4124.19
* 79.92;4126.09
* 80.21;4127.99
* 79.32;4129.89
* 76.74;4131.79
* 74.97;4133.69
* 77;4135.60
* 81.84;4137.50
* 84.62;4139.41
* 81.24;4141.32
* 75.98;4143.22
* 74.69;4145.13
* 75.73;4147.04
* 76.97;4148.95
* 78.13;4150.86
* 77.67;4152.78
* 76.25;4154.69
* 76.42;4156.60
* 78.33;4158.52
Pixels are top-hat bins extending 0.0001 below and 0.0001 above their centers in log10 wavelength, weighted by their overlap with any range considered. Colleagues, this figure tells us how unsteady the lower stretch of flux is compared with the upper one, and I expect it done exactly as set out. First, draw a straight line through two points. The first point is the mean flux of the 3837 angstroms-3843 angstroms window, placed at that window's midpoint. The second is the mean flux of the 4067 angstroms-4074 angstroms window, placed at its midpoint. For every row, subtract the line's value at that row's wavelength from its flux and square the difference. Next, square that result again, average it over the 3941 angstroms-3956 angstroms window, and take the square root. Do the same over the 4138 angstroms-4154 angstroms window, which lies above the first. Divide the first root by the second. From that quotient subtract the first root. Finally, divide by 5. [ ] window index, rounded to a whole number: -14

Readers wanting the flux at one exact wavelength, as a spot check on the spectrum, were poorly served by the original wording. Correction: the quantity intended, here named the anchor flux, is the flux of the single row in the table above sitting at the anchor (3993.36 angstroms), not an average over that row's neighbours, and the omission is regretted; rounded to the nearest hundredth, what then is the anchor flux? 73.45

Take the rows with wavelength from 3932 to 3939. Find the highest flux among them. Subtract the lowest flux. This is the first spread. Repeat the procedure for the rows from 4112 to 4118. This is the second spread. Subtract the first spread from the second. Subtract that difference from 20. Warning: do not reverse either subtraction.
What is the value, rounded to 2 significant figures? 34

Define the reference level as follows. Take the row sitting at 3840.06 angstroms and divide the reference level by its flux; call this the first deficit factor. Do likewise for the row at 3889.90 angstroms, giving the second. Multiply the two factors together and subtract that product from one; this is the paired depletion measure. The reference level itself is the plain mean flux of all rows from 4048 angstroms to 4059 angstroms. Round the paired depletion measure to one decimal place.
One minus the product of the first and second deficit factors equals -2.0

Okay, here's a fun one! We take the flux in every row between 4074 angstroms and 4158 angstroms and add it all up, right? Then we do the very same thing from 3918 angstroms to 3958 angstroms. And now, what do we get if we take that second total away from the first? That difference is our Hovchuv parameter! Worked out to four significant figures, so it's 2425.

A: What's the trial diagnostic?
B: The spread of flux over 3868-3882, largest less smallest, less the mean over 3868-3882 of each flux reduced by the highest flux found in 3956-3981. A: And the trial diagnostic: 25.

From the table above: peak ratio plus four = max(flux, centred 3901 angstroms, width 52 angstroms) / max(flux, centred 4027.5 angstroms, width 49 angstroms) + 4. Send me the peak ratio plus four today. 4.84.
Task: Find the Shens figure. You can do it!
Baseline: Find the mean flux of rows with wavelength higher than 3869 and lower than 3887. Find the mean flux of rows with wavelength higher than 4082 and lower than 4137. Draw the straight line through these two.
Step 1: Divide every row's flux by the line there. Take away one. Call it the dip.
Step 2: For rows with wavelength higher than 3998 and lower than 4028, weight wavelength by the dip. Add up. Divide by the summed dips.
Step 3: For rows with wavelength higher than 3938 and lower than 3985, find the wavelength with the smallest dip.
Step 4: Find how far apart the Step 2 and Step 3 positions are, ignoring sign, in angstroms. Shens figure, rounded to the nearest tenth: 44.7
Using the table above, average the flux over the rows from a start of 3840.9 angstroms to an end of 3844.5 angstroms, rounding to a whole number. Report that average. 51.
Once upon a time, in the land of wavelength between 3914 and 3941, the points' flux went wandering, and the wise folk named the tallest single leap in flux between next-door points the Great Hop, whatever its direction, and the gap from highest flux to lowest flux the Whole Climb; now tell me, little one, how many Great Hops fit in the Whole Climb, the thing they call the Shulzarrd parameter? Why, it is 5.1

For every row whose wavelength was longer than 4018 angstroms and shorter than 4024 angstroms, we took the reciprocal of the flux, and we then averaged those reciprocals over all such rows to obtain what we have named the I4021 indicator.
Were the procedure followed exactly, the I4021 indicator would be 0.0129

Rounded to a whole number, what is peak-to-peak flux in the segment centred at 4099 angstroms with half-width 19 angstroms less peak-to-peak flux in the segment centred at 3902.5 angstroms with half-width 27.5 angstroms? -14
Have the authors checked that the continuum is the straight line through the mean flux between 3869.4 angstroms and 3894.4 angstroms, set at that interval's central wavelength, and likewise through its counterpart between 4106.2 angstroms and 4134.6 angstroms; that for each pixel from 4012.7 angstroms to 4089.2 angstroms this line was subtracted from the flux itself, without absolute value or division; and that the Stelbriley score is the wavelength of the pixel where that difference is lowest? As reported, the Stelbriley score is 4045.19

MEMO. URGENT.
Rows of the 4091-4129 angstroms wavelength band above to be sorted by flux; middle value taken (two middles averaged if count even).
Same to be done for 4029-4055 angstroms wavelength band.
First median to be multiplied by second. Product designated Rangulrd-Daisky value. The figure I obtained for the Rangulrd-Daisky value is 5945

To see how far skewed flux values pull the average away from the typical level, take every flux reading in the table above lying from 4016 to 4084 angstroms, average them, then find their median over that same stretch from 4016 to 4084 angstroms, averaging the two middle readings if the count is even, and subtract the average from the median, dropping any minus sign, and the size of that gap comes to 1.0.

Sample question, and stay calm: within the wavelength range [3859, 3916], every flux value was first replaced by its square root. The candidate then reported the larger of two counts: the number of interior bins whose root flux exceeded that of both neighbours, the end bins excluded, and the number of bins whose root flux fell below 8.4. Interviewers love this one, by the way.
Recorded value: 32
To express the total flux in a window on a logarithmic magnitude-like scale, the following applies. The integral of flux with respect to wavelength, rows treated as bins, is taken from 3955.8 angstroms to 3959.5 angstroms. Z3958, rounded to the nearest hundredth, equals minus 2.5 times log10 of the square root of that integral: -2.93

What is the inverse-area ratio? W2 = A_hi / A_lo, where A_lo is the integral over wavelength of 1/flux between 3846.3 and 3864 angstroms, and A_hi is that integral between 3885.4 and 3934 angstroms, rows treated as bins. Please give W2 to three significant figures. 3.26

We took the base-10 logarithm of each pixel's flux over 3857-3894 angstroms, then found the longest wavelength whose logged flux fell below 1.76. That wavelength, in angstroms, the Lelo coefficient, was 3893.48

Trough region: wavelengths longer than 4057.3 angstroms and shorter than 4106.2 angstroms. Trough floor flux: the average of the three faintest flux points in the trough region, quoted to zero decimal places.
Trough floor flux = 63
